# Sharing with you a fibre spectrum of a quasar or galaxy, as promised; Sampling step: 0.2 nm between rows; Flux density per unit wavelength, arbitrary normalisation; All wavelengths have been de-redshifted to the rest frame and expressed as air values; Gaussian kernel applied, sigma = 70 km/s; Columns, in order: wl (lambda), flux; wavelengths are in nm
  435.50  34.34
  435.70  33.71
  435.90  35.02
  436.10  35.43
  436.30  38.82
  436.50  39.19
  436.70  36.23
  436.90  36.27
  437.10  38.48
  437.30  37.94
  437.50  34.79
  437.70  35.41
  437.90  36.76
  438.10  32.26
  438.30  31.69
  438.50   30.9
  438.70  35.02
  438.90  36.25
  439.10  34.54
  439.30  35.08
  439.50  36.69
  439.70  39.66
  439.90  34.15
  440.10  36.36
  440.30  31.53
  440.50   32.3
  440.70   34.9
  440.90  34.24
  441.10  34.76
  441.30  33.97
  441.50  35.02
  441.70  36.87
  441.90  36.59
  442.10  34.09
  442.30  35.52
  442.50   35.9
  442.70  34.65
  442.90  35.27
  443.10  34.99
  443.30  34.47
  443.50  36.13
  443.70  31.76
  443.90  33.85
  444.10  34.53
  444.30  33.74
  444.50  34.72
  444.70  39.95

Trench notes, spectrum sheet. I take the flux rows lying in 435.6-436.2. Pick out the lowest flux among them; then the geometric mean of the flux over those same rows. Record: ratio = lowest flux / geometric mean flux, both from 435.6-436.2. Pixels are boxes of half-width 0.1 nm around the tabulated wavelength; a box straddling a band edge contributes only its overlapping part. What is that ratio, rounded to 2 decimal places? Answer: 0.97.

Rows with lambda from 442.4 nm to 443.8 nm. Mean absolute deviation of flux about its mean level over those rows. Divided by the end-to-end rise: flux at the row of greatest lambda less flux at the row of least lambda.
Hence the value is -0.2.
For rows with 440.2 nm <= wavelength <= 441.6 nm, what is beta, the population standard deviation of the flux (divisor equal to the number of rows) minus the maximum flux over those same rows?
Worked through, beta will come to -33.8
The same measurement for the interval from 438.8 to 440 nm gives -37.8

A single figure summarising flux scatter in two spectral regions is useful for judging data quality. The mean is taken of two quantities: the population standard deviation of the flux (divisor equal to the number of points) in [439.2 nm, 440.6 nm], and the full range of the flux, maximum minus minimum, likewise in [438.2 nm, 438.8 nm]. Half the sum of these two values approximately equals 3.3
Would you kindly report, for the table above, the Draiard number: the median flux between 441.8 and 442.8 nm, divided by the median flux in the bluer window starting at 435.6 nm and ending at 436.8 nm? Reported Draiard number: 0.99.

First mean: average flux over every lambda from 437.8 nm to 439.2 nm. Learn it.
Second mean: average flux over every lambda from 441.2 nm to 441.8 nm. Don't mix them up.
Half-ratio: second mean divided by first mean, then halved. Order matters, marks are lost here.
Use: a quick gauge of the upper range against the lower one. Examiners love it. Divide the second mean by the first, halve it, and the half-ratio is 0.520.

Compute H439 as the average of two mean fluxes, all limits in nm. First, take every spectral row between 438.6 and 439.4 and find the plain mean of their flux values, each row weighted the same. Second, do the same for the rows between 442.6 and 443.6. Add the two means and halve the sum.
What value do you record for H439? 35.2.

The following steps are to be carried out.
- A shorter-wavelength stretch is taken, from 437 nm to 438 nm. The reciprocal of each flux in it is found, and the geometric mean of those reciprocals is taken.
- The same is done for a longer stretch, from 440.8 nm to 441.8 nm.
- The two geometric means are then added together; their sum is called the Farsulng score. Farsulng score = 0.0559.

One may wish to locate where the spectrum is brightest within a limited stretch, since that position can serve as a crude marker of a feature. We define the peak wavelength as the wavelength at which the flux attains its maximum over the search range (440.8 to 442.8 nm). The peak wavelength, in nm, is 441.70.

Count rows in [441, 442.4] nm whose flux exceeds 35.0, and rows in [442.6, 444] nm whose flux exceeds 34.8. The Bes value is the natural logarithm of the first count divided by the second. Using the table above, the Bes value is 0.29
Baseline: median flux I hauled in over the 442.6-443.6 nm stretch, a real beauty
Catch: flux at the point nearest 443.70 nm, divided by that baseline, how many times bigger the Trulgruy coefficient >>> 0.91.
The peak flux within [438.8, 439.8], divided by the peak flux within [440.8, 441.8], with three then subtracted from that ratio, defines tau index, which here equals -1.92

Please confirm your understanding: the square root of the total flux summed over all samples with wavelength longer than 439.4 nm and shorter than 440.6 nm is 15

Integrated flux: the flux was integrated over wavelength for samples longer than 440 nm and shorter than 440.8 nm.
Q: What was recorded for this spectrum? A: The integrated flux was 27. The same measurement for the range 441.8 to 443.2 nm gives 49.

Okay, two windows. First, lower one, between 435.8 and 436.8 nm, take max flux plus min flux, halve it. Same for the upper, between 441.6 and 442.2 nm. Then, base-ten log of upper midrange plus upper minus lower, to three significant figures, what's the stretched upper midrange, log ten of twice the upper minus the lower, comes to 1.53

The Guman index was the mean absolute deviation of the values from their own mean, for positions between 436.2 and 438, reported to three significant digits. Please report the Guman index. 1.34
